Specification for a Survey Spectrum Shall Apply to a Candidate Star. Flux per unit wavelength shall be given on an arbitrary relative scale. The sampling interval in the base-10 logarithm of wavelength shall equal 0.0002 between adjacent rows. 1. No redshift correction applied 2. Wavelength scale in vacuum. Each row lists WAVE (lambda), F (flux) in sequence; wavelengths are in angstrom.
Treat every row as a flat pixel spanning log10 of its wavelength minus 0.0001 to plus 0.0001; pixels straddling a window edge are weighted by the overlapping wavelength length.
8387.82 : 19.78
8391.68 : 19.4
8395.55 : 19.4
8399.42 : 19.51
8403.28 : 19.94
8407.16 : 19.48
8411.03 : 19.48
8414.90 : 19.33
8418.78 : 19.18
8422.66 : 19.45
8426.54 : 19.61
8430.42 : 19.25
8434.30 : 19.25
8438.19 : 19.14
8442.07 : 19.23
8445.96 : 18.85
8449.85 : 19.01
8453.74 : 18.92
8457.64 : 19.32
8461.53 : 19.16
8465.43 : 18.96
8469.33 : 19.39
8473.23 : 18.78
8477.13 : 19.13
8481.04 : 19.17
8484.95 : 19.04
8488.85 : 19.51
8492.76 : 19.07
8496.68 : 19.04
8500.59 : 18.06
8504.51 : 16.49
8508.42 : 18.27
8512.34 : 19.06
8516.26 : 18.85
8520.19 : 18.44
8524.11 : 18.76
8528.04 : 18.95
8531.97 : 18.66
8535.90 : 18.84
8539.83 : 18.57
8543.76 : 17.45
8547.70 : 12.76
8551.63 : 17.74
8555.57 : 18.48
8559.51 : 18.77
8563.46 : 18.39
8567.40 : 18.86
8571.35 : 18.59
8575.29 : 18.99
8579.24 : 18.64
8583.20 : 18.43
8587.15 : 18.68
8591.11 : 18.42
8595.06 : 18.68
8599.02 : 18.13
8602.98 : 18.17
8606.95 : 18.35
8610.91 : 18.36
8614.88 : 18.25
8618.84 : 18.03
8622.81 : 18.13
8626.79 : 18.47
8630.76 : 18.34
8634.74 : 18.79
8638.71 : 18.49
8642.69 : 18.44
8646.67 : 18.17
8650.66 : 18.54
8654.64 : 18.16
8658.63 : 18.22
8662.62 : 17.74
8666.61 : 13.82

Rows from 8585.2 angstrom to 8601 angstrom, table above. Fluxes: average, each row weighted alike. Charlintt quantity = 18.5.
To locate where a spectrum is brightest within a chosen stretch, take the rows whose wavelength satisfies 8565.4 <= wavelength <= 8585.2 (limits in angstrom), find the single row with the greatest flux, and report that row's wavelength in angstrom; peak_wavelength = 8575.29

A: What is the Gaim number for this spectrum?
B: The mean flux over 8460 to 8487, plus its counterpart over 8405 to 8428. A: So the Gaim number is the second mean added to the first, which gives 38.5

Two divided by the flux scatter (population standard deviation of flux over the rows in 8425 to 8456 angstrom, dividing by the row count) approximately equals 8.9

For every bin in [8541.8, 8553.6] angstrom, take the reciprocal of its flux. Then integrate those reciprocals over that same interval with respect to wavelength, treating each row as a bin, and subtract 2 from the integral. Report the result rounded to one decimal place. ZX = -1.2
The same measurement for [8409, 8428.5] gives -1.0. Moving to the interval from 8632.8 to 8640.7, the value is -1.6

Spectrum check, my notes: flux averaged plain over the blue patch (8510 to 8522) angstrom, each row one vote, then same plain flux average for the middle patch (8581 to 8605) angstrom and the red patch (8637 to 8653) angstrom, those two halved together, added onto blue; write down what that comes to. 37.2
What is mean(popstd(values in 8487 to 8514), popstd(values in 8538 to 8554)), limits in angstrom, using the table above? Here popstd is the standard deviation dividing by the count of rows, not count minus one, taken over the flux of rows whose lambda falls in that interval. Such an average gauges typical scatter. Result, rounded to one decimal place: 1.6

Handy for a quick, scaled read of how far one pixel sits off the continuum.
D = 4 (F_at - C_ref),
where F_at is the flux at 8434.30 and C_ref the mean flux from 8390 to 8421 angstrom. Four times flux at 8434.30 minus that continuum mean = -1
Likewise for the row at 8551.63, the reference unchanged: -7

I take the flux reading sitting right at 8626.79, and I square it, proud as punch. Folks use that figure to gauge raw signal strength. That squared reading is 341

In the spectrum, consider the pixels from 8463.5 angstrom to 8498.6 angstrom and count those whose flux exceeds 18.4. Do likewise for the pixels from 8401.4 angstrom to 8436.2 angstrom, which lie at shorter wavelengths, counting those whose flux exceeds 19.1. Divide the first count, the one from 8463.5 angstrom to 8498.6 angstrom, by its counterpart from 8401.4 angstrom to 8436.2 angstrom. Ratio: 1.0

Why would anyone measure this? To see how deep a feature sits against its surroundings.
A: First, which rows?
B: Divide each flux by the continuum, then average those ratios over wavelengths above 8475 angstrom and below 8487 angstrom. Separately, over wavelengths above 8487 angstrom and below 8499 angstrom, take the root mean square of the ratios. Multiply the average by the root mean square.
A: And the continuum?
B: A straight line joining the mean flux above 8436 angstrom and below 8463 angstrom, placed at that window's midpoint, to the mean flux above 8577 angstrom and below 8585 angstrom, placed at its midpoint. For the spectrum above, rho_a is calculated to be 1.02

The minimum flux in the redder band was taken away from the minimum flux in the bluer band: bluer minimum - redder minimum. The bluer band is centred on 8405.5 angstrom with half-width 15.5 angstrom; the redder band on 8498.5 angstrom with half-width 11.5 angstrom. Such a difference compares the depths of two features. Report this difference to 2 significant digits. 2.7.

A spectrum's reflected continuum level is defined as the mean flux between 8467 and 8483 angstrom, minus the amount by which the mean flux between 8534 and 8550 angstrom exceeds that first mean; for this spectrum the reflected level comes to 21.3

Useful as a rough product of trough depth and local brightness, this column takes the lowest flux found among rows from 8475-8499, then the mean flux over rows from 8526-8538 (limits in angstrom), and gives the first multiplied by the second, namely 358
